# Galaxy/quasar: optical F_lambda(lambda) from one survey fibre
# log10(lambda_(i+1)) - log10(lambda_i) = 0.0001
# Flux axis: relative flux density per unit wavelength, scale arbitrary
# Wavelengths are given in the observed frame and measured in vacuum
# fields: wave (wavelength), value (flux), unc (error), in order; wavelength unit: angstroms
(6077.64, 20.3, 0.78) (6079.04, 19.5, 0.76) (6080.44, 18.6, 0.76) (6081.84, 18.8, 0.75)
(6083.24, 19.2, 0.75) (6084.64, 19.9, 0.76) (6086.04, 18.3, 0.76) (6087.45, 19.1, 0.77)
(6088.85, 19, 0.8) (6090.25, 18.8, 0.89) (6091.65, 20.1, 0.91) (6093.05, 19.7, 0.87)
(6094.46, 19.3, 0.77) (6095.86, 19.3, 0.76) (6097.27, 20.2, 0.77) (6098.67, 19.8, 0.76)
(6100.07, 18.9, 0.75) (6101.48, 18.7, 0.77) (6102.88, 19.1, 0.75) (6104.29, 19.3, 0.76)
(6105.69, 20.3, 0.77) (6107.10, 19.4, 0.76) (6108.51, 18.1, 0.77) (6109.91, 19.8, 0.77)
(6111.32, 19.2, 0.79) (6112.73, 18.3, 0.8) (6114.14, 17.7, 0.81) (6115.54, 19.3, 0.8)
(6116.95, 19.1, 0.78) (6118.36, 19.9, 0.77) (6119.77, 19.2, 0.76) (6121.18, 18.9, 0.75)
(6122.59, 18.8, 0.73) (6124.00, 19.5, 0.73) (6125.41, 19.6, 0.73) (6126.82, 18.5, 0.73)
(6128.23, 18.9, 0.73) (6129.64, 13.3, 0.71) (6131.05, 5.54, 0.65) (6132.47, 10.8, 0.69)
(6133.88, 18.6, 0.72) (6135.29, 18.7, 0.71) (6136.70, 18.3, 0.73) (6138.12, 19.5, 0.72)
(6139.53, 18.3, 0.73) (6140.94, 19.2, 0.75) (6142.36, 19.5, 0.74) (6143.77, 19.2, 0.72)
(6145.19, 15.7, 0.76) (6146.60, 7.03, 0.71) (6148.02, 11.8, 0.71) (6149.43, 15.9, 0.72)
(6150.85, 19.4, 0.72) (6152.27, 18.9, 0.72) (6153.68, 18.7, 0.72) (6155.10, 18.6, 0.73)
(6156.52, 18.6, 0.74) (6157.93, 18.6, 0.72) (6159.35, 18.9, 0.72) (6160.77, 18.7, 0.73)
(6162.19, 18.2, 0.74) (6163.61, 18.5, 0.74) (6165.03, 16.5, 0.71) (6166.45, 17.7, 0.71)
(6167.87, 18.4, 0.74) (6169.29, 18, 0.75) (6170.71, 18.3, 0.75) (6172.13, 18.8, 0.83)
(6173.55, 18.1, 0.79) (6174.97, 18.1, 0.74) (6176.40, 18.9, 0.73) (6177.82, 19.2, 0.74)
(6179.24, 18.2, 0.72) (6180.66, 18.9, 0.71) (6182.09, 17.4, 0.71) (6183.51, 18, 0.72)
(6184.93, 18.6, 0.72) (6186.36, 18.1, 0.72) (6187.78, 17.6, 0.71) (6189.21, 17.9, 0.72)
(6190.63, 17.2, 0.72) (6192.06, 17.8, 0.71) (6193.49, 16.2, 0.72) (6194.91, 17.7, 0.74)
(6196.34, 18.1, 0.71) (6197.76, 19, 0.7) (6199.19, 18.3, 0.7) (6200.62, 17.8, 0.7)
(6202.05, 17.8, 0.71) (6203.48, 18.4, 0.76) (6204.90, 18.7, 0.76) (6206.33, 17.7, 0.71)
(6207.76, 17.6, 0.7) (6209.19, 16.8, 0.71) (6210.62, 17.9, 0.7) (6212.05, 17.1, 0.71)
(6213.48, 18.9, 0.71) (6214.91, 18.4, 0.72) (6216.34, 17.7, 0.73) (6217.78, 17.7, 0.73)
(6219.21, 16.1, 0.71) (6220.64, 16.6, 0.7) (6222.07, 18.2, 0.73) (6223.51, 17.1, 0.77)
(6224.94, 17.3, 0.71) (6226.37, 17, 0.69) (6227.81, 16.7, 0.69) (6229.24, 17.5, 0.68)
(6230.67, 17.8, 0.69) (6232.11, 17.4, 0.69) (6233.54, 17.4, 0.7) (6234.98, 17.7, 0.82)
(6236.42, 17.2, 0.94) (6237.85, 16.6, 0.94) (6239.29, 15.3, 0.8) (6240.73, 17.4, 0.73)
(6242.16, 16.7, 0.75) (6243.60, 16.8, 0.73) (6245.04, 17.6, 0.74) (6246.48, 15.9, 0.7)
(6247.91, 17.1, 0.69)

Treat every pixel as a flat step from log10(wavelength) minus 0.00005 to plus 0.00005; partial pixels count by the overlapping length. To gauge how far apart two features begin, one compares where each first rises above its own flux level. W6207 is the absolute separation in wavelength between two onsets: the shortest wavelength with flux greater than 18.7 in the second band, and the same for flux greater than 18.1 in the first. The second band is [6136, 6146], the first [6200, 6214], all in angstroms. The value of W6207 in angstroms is 65.4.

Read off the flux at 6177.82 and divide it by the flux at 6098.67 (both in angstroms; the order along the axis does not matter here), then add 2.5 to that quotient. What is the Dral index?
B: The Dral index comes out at 3.47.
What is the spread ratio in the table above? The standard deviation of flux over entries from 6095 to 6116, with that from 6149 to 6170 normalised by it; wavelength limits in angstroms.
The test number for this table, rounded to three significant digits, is 1.26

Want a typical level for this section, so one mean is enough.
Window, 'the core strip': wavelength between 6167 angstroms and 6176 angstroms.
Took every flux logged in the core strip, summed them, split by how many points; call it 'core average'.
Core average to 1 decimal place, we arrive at 18.3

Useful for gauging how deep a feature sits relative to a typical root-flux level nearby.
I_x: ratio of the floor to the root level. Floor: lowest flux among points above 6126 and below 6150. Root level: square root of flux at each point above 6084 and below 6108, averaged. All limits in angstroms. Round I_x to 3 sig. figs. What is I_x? 1.26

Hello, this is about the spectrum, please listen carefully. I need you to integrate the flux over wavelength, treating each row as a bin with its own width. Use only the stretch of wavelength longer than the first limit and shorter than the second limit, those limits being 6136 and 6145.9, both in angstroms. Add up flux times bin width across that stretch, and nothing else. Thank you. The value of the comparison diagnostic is 183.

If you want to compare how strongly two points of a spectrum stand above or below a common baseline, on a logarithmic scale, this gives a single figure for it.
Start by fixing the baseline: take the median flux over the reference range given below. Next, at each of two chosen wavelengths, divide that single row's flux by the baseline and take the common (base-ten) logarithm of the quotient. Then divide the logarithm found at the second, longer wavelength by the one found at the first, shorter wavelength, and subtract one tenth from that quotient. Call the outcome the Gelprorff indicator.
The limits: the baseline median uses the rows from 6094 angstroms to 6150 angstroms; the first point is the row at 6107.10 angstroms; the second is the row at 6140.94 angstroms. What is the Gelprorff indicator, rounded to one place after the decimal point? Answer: 0.4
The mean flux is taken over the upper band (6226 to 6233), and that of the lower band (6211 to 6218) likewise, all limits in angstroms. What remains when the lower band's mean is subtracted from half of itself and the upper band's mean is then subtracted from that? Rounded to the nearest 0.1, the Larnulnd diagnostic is -26.3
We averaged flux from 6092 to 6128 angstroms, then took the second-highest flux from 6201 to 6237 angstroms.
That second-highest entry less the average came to -0.50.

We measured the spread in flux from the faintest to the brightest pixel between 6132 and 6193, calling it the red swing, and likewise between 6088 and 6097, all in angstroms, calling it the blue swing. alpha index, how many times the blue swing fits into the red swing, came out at 9.6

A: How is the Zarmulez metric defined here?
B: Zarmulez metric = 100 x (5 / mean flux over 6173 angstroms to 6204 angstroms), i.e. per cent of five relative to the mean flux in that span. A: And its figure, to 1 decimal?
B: 27.7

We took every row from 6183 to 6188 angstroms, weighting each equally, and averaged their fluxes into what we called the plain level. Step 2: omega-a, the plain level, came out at 18.1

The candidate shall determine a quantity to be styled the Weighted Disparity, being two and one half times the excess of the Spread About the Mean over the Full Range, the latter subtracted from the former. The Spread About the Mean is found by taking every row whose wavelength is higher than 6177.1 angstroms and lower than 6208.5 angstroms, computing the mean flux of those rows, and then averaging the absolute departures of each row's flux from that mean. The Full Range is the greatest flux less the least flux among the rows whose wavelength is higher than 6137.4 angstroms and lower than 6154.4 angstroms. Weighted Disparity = -30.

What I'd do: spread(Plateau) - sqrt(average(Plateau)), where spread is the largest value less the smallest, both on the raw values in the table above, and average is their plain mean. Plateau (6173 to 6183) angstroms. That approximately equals -2.5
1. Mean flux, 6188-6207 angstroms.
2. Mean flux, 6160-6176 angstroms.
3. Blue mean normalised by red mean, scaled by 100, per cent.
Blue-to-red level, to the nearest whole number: 101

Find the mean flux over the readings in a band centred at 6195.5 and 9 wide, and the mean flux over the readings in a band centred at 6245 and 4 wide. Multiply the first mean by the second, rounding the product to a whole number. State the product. 299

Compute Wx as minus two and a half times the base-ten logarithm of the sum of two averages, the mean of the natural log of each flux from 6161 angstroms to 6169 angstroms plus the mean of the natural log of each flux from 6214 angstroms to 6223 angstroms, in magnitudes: -1.90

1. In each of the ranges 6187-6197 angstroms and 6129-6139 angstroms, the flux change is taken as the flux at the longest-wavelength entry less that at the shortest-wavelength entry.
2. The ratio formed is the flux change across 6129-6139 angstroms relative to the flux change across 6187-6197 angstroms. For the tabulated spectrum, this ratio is 12.4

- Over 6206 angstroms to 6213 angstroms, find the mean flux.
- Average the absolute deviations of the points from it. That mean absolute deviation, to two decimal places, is 0.38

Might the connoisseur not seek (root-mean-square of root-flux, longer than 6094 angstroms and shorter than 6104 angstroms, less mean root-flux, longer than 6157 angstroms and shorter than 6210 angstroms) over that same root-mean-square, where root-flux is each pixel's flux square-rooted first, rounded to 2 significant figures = 0.033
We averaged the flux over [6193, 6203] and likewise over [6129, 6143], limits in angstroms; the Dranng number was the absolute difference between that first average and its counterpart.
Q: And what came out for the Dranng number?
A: 1.7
